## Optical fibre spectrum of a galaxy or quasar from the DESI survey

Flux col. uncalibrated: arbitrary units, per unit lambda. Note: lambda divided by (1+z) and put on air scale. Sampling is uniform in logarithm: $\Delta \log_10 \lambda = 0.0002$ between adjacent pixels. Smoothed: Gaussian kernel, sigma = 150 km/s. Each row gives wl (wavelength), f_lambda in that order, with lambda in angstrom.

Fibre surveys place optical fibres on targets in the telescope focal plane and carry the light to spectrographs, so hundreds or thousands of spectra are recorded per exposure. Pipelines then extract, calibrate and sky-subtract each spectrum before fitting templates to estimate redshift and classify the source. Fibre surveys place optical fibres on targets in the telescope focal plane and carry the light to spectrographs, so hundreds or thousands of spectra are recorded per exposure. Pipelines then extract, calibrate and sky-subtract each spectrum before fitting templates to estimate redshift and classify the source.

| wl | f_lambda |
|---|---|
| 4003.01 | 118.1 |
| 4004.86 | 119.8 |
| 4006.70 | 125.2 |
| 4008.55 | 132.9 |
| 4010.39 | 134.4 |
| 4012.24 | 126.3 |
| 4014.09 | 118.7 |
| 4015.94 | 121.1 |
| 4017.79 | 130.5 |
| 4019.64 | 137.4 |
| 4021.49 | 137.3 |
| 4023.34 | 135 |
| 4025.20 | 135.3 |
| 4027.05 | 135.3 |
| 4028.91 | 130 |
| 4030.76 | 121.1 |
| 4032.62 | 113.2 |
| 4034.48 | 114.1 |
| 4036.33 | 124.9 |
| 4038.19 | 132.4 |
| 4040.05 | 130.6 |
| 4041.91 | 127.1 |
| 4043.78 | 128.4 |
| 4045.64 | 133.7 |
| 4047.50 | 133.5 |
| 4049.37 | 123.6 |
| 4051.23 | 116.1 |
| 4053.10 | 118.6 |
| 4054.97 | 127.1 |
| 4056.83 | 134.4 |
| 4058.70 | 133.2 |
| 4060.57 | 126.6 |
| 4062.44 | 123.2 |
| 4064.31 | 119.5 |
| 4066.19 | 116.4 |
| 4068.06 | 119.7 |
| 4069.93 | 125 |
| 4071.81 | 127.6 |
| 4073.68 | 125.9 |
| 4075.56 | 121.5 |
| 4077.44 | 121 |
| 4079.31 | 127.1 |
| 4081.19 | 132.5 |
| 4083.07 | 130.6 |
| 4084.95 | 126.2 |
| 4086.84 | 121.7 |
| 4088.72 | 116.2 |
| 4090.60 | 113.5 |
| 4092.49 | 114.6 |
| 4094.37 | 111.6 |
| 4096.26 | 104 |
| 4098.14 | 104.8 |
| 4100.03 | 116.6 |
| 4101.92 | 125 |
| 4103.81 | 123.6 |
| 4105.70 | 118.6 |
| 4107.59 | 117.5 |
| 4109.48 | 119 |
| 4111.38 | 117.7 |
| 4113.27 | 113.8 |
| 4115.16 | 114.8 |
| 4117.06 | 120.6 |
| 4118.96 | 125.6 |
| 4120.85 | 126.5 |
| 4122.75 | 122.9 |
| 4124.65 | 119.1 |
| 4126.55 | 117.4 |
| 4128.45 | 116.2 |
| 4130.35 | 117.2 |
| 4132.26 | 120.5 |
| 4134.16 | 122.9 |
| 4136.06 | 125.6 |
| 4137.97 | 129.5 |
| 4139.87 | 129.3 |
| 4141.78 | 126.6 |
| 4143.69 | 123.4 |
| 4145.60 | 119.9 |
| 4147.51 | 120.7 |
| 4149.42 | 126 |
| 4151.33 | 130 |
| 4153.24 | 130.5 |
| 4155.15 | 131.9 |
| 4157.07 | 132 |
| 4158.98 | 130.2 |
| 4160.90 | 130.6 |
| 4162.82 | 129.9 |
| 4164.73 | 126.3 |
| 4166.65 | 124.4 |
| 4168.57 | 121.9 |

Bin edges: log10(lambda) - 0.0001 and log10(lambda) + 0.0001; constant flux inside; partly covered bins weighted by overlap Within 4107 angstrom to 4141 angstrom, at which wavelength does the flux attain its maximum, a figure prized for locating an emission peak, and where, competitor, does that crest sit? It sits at 4137.97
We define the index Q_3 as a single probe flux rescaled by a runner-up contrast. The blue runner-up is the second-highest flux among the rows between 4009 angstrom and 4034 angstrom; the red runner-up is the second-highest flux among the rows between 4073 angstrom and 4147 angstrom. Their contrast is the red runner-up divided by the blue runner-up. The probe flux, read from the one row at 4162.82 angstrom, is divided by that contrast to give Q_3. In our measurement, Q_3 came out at 137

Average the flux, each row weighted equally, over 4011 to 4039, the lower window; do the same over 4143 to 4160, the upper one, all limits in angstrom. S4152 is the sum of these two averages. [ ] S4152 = 255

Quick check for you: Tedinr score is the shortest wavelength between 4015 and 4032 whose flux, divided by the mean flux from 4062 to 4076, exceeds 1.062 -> 4017.79 angstrom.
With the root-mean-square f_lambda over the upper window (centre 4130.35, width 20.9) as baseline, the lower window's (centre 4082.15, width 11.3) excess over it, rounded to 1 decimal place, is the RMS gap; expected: 4.0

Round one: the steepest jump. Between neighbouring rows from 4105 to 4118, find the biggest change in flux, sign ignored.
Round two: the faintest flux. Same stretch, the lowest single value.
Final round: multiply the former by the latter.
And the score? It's 660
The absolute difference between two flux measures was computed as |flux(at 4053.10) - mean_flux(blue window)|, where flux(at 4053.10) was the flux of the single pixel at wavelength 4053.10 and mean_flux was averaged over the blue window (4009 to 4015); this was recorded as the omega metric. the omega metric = 8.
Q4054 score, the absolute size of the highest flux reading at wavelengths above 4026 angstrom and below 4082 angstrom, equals 135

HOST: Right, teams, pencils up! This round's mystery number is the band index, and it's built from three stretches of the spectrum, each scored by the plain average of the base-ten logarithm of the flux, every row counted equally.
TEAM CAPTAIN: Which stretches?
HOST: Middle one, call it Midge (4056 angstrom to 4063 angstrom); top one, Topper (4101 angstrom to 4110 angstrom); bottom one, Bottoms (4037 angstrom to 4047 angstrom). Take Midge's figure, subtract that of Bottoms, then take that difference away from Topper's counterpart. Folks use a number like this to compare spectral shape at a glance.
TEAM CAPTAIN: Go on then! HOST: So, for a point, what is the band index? 2.086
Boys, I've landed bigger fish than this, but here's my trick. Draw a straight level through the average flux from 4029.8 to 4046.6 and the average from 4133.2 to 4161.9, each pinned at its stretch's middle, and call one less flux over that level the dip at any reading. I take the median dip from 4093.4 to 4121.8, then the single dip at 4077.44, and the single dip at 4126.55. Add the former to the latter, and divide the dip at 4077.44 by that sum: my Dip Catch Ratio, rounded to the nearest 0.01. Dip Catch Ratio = 0.27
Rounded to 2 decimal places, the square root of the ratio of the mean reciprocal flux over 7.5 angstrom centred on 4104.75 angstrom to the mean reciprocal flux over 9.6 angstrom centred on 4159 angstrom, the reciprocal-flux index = 1.04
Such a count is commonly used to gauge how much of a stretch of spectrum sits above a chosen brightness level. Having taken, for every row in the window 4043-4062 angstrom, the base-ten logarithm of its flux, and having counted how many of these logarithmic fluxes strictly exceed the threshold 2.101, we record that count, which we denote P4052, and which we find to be 7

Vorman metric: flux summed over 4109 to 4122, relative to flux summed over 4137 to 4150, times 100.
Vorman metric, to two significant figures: 96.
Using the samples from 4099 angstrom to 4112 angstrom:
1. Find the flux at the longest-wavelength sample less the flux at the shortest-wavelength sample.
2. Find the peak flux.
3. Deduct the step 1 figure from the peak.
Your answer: 123.9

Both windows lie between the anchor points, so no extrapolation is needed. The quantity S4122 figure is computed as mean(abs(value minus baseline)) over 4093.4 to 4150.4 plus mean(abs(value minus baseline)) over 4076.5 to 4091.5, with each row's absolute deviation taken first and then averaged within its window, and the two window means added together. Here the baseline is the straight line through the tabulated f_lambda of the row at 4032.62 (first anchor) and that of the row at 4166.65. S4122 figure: 11.9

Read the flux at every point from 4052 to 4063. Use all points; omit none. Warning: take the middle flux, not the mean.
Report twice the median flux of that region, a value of 254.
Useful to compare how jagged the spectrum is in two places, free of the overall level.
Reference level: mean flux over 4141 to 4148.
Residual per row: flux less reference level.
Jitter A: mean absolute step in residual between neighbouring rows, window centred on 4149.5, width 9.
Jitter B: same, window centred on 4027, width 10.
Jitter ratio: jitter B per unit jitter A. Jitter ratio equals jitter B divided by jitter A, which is 1.37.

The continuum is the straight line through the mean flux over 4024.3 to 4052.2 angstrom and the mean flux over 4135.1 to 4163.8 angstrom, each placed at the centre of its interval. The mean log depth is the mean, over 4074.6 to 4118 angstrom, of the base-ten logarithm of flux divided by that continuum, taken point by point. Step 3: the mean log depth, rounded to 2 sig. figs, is -0.030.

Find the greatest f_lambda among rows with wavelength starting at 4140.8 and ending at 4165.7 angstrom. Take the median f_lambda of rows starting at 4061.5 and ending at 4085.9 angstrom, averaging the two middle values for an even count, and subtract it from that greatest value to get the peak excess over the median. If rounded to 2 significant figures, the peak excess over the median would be 7.0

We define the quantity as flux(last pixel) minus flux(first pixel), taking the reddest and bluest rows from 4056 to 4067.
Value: -18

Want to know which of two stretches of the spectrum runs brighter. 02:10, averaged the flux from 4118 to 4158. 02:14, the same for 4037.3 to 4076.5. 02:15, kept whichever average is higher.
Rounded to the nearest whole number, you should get 126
